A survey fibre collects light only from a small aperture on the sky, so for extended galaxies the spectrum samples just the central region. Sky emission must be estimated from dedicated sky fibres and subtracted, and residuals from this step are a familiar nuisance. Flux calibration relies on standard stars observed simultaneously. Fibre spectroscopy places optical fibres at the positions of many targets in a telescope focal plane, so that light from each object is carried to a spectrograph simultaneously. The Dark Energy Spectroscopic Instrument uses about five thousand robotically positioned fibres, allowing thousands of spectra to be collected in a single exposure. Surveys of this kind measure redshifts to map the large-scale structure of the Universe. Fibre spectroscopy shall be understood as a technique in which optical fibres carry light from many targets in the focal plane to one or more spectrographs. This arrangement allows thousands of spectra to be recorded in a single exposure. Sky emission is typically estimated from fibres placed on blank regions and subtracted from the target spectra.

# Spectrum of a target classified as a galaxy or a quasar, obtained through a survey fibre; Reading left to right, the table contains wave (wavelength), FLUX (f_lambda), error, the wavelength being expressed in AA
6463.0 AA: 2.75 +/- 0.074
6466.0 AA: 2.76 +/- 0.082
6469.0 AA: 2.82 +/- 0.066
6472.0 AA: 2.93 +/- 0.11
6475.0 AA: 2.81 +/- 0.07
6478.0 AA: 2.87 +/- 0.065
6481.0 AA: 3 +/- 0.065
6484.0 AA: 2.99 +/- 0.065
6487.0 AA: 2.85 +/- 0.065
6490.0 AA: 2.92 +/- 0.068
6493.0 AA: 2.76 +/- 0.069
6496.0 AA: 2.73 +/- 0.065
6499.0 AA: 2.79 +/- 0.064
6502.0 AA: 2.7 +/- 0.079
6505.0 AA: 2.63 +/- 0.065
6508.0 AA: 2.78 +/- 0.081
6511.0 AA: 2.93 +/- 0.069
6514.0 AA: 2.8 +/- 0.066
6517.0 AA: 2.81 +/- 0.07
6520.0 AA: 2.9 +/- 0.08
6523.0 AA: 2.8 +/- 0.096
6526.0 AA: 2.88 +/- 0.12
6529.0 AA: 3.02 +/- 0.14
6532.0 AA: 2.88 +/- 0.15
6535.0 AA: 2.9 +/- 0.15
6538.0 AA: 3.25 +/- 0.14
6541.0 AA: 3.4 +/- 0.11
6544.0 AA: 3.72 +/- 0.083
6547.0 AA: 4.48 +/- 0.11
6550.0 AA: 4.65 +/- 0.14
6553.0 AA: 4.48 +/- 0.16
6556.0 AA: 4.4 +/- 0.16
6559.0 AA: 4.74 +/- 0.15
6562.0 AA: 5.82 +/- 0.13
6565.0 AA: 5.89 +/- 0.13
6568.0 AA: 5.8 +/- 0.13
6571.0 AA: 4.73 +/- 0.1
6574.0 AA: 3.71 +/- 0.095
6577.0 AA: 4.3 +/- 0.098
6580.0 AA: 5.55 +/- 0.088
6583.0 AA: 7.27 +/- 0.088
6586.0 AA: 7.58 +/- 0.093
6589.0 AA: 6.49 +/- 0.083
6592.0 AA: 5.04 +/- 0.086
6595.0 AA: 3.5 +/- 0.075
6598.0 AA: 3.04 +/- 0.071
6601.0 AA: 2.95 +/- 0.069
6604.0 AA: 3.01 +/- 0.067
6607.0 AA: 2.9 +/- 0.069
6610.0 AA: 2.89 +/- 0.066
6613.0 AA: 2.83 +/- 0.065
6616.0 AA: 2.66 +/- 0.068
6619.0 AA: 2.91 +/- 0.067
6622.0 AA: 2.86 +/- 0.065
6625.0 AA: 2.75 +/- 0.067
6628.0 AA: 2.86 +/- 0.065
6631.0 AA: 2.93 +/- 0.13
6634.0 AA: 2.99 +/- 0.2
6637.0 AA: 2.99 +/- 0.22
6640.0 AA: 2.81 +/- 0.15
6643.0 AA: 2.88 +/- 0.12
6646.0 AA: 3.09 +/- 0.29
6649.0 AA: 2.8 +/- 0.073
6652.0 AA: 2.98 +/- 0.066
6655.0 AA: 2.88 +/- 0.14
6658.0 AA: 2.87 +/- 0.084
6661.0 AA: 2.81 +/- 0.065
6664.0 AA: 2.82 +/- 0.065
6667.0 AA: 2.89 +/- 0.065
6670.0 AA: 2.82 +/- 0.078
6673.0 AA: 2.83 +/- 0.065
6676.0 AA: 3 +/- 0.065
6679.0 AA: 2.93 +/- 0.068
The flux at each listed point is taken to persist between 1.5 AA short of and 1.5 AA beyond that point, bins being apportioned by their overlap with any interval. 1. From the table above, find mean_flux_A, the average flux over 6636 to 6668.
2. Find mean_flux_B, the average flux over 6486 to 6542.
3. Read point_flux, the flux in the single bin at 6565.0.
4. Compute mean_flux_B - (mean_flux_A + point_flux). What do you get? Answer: -5.9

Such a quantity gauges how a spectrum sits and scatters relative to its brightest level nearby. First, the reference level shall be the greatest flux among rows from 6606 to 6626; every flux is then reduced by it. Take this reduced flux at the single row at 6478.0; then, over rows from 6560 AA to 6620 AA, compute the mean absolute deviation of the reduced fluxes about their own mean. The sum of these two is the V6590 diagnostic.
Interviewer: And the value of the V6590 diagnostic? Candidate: 1.4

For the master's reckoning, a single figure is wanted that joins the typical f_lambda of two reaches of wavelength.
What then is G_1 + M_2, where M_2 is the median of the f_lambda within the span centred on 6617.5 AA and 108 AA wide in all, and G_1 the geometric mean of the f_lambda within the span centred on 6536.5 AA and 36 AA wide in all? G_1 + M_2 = 6.3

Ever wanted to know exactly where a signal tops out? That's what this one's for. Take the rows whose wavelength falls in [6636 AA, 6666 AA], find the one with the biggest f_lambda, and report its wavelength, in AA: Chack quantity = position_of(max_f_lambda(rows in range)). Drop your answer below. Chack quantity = 6646.0 AA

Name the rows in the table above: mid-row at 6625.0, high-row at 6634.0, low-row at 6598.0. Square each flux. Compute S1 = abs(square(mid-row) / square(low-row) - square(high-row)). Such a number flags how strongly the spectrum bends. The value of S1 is 8.1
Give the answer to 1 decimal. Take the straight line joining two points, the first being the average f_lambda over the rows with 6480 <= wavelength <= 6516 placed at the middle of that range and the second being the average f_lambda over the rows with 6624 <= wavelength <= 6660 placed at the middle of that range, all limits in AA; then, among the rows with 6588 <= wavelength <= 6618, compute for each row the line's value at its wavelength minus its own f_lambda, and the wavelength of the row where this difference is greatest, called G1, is 6616.0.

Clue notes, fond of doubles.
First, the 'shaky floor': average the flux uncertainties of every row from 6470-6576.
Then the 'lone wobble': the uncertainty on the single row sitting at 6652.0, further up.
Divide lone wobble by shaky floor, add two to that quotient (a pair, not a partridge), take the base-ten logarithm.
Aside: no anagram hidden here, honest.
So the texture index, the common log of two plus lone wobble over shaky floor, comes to 0.425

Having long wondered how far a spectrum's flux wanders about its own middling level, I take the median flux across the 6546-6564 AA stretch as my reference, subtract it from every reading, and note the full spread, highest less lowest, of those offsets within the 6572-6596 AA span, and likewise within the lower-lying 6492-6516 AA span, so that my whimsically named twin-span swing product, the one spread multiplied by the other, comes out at 1.2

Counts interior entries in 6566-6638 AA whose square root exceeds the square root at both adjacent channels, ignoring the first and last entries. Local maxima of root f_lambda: 3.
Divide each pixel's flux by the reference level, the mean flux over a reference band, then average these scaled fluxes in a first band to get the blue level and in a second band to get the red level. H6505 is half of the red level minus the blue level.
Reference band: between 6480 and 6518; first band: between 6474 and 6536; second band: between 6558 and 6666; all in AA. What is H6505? 0.17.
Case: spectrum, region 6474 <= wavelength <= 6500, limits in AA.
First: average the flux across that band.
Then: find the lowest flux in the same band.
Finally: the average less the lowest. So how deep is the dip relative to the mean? 0.13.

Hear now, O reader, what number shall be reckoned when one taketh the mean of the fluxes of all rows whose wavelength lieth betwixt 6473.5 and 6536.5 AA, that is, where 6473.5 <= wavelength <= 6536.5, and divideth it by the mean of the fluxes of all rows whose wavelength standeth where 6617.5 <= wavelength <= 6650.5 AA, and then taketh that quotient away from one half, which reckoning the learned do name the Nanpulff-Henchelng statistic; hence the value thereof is -0.48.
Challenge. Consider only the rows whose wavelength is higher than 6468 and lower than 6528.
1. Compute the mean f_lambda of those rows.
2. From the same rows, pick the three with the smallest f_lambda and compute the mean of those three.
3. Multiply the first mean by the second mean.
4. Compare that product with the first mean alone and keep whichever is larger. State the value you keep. 7.6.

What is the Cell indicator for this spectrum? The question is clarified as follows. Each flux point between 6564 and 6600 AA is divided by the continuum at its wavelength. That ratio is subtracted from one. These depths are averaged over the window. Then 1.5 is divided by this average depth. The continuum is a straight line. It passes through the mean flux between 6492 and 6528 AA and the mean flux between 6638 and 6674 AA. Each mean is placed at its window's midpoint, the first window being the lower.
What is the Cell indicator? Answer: -2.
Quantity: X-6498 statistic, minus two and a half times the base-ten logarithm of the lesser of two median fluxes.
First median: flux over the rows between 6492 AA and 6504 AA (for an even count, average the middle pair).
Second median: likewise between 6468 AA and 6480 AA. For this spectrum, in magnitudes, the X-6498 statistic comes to -1.10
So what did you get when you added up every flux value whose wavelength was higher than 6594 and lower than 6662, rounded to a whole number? 67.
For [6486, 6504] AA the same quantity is 17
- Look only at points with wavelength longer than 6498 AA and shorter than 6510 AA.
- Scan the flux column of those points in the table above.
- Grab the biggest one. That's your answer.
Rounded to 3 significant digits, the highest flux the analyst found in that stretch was 2.79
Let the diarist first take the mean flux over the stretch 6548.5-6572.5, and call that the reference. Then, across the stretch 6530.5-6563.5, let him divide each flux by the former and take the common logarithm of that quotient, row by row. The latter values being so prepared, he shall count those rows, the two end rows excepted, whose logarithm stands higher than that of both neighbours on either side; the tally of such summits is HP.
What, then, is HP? 1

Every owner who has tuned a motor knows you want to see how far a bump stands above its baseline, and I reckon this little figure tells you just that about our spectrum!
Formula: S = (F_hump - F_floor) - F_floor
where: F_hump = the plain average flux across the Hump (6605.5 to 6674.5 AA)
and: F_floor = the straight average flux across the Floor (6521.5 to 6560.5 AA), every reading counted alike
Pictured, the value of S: -4.5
